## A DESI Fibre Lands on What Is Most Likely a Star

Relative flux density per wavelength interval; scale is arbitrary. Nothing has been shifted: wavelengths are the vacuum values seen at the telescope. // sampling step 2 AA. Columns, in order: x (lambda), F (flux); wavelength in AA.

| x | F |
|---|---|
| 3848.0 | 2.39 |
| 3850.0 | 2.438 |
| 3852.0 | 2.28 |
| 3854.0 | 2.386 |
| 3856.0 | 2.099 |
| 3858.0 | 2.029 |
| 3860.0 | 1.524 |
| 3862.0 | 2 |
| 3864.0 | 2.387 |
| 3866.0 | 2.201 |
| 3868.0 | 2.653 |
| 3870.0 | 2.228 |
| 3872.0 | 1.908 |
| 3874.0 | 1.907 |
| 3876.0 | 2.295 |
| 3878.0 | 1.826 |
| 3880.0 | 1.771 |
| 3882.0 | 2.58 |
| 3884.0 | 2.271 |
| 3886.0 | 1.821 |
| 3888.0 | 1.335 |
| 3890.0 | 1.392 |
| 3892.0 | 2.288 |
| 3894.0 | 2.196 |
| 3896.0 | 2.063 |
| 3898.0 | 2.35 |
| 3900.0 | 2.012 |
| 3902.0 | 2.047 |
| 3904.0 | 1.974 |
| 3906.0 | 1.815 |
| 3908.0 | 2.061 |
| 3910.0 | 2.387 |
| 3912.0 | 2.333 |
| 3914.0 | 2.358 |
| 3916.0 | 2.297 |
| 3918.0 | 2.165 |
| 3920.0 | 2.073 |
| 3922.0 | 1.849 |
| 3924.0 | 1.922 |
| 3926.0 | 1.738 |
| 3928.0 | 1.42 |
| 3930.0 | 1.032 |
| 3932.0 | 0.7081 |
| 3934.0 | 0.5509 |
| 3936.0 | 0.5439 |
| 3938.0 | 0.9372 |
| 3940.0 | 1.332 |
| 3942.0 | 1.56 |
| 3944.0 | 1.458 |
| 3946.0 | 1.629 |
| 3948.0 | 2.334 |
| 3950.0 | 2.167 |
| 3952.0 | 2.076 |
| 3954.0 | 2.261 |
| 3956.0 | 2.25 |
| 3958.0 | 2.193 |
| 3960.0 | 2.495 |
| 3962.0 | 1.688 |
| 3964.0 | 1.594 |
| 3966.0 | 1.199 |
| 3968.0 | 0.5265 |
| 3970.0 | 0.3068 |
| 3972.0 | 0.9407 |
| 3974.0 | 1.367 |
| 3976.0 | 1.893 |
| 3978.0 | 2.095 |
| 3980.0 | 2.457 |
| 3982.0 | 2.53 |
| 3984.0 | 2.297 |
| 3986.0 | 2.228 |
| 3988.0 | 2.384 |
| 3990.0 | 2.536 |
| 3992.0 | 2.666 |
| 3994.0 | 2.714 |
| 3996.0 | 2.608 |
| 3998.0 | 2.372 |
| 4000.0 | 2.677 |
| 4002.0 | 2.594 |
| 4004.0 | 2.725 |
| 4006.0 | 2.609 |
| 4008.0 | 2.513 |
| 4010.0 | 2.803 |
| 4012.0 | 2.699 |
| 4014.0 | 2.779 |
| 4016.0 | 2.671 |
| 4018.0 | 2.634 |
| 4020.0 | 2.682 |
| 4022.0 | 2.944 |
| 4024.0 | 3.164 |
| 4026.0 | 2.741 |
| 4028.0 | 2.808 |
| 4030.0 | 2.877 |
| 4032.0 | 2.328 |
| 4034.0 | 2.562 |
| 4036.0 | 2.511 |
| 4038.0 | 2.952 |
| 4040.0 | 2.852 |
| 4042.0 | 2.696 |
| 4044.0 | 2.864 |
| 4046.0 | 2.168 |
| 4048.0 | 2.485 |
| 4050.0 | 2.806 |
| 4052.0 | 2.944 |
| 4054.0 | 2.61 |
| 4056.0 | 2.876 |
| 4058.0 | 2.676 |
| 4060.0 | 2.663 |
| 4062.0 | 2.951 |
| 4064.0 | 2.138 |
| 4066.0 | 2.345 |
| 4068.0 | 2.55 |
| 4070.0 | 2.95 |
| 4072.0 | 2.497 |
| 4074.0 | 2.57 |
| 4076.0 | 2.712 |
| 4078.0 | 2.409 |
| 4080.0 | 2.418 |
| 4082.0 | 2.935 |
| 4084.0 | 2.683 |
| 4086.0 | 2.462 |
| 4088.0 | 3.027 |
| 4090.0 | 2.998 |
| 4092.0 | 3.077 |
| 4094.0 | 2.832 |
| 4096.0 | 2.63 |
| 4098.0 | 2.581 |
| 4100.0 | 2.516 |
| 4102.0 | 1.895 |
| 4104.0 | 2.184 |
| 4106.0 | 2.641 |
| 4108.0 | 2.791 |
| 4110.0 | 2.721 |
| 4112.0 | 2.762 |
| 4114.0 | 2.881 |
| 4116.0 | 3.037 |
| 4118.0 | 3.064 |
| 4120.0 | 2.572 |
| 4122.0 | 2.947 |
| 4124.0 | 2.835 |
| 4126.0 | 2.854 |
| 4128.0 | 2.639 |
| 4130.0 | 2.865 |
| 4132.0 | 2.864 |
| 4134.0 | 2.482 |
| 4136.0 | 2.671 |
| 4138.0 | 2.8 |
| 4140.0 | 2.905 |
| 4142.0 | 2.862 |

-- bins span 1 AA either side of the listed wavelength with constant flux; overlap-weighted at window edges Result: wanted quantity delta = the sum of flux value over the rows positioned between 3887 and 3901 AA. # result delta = 14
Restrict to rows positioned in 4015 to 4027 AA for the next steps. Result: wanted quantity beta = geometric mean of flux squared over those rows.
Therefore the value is 8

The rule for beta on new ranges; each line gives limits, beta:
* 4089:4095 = 9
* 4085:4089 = 7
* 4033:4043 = 7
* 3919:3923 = 4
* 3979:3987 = 6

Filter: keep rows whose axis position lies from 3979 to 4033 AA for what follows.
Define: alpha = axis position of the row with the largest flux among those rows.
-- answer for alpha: 4024.0 AA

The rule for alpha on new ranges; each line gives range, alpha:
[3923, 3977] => 3960.0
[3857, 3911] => 3868.0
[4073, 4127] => 4092.0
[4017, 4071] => 4024.0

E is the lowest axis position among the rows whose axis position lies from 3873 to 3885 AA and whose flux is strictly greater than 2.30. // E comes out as 3882.0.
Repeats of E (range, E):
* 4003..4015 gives 4004.0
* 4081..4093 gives 4082.0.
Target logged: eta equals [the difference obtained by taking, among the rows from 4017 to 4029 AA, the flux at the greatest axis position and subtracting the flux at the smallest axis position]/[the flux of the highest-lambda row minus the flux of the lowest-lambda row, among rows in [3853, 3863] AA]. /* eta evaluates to -0.5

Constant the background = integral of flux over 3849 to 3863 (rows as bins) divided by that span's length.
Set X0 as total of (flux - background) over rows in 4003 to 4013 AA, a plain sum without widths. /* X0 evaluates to 2.8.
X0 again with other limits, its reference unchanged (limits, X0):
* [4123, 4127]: 1.5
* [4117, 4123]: 2.3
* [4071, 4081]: 2.1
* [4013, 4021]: 2.3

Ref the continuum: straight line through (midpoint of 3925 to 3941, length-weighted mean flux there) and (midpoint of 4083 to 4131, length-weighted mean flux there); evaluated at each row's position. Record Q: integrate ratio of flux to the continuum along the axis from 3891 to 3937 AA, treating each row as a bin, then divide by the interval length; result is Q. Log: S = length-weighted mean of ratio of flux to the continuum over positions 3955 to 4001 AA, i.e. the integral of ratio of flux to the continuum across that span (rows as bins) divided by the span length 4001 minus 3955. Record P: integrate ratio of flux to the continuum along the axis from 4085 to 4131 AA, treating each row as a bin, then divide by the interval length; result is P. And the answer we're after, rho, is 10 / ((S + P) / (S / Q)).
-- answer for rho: 2.5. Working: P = 1.00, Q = 2.29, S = 1.35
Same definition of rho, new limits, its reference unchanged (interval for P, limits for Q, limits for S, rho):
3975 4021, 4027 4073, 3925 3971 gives 3.7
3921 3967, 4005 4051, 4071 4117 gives 3.0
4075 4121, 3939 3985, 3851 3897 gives 6.1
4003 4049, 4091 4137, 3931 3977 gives 4.8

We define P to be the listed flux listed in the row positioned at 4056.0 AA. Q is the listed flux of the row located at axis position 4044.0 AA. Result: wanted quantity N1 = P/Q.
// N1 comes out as 1.00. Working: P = 2.876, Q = 2.864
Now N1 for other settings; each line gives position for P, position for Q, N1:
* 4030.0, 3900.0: 1.43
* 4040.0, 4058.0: 1.07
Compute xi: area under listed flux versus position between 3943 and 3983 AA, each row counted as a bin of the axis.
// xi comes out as 71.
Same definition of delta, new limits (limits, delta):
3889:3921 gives 34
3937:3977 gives 32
